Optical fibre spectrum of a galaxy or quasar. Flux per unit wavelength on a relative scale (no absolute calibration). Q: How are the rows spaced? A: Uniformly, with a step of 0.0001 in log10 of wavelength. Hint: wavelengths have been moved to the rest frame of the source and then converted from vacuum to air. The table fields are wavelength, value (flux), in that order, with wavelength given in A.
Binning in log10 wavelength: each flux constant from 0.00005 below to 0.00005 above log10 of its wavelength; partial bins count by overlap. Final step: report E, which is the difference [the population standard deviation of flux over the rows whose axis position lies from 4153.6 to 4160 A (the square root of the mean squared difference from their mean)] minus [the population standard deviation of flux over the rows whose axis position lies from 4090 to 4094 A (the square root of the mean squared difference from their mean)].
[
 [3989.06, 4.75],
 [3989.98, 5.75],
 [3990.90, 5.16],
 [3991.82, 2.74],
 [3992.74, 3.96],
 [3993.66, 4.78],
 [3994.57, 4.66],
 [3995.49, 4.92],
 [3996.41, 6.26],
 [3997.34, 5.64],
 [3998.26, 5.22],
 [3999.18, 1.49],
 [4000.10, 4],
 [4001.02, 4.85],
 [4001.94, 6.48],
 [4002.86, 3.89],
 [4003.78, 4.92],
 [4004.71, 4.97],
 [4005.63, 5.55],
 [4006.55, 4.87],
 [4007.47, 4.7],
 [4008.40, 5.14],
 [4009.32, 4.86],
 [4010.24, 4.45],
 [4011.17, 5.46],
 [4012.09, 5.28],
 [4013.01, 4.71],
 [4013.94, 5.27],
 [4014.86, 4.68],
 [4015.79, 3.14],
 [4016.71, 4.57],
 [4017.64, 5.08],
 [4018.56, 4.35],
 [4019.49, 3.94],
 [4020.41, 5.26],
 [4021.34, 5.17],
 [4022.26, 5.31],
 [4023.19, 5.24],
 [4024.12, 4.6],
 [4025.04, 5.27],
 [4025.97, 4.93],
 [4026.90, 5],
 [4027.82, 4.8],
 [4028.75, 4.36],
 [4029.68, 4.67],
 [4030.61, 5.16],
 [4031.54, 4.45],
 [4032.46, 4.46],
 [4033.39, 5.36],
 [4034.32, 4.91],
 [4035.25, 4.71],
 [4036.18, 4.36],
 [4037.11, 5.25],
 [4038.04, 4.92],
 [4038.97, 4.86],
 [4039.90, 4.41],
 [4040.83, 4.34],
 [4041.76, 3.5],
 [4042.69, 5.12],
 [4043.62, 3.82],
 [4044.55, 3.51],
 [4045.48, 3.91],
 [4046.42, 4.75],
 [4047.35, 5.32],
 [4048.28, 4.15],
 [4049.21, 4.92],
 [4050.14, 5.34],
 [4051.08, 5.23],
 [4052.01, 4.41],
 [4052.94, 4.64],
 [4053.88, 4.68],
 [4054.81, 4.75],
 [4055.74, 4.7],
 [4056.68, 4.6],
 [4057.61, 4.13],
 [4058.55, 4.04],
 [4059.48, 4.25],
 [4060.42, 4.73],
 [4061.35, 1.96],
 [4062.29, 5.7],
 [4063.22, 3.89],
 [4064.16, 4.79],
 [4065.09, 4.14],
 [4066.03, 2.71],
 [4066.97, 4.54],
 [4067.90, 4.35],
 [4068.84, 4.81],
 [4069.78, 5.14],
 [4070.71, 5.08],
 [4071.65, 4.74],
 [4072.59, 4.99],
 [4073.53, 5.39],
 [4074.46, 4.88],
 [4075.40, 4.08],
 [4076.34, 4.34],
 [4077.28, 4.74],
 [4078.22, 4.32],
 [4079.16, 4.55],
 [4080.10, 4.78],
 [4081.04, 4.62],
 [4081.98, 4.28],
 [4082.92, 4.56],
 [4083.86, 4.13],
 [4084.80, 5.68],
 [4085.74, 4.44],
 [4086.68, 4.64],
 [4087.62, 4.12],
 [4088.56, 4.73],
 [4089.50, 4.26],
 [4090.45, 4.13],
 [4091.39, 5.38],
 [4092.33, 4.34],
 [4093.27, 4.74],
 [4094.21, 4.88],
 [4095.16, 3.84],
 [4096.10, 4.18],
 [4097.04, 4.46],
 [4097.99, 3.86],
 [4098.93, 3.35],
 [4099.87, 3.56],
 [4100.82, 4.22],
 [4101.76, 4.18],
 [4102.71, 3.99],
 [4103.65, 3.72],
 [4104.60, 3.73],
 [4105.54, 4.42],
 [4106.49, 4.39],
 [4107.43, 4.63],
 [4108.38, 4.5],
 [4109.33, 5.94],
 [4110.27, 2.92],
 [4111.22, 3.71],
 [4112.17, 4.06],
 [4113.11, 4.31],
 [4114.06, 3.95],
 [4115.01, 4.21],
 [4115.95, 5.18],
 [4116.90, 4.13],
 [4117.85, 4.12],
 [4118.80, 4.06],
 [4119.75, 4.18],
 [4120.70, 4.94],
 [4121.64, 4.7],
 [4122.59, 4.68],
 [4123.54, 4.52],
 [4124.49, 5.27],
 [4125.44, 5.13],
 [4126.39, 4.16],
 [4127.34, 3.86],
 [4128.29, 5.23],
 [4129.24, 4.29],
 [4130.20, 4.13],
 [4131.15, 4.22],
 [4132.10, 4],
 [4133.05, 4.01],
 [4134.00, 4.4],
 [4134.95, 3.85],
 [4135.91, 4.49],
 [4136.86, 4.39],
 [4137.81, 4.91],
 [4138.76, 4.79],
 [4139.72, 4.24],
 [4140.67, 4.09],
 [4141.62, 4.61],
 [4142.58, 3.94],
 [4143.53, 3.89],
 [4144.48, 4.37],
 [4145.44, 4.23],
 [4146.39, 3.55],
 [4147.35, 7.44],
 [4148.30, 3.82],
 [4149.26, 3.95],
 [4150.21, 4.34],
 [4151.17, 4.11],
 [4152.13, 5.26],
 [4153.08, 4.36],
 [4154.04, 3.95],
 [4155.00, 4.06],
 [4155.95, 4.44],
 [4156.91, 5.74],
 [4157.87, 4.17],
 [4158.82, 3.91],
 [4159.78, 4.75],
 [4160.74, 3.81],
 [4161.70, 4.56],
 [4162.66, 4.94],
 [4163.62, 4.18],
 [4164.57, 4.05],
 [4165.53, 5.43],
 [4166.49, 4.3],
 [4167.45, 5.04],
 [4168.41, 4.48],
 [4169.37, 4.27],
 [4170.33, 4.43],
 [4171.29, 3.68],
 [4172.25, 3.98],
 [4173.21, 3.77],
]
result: 0.12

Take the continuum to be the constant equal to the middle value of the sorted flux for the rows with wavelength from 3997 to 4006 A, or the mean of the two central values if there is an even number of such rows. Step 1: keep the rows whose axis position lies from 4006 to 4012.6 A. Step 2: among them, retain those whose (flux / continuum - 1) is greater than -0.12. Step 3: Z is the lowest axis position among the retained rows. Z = 4006.55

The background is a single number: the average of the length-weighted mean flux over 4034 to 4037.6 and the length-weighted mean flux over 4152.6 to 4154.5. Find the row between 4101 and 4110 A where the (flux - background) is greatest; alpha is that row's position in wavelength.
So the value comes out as 4109.33 A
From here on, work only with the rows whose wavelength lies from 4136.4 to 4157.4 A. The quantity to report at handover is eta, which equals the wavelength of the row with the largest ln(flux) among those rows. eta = 4147.35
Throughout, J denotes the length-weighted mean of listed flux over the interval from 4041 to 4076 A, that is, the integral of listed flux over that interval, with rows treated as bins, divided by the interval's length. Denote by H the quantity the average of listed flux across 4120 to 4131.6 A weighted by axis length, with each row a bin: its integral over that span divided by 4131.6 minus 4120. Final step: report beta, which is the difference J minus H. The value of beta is -0.1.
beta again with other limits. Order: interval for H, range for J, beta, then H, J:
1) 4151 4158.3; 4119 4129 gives 0.1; 4.53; 4.64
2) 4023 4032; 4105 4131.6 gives -0.4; 4.84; 4.42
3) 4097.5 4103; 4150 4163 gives 0.6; 3.85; 4.45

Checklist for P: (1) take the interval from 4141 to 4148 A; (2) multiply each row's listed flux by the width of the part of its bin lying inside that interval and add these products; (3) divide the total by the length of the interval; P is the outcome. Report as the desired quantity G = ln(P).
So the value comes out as 1.52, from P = 4.55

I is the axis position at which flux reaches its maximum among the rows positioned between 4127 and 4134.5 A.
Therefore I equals 4128.29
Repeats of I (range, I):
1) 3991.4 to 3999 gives 3996.41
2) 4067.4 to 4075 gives 4073.53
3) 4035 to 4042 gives 4037.11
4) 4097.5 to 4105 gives 4100.82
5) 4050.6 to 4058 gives 4051.08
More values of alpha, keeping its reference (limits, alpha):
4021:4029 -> 4022.26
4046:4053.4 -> 4050.14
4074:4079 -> 4074.46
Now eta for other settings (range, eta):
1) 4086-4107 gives 4091.39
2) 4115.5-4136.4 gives 4124.49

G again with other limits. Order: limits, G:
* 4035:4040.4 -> 1.56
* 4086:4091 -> 1.48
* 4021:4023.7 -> 1.65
